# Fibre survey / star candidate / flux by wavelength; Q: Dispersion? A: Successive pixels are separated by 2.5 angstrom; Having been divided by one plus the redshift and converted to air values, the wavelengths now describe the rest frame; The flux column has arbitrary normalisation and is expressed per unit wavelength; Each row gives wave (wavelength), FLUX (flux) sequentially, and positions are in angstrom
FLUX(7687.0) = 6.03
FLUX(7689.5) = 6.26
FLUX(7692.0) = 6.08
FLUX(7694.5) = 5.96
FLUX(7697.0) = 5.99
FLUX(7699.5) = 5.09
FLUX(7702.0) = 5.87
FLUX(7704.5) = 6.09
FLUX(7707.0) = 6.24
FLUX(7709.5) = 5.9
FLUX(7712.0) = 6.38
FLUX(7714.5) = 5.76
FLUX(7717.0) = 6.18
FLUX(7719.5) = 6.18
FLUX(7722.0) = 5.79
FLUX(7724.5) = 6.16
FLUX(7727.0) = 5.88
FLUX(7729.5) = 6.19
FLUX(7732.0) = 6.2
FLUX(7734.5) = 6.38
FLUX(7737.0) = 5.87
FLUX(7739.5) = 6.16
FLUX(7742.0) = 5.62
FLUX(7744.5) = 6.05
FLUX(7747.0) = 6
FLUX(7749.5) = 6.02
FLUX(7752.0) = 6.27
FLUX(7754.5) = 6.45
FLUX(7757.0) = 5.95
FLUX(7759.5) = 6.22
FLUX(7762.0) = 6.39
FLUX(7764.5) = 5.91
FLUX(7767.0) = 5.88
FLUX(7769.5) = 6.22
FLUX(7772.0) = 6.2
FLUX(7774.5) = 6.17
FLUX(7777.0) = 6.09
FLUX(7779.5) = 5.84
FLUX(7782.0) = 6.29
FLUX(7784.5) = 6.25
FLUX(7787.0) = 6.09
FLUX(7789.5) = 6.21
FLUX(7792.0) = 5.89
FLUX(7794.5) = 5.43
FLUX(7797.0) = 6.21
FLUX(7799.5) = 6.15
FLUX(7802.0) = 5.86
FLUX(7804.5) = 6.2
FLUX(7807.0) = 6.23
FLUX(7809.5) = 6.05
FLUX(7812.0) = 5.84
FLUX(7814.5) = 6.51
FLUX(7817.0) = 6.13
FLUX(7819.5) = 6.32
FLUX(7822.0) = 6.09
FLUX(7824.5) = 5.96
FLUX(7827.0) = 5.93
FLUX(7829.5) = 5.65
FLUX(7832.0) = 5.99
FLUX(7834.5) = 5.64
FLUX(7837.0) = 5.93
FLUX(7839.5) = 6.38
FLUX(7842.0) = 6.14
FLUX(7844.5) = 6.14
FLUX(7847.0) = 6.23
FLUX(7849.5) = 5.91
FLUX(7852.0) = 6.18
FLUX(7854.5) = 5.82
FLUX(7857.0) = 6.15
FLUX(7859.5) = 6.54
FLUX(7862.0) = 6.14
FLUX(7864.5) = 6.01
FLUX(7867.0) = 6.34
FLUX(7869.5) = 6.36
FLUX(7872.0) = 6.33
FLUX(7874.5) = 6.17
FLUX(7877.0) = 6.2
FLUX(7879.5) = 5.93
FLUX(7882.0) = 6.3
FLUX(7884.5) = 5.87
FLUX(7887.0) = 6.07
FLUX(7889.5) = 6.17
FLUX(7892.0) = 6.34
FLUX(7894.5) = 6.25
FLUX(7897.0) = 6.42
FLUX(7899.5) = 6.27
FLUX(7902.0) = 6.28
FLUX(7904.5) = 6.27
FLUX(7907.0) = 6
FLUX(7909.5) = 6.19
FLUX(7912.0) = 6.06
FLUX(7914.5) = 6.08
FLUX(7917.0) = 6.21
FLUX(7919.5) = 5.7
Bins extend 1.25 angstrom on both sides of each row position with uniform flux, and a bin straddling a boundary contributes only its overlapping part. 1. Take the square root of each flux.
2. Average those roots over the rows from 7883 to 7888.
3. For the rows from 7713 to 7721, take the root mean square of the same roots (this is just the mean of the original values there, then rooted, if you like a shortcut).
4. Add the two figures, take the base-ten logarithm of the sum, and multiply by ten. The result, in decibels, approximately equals 6.90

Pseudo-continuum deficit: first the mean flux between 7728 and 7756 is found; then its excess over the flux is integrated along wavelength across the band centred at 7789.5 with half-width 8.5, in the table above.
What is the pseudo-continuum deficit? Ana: 1.0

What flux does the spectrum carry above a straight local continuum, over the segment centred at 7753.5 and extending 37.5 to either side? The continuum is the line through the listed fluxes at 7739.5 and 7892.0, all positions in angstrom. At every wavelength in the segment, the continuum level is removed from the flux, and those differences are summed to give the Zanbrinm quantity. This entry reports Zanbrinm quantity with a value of -2.2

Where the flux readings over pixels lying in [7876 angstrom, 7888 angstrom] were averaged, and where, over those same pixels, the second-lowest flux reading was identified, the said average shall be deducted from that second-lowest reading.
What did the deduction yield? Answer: -0.14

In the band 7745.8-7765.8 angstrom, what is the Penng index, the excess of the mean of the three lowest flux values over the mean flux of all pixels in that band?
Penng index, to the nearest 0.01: -0.20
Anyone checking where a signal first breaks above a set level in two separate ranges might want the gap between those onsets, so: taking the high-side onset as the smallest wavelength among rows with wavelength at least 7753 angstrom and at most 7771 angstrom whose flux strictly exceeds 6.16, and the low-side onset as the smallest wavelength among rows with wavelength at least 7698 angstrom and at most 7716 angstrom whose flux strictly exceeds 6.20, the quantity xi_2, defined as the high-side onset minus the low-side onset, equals 47.5 angstrom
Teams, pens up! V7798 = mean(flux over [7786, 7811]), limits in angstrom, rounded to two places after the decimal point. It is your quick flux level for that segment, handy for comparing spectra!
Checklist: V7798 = 6.03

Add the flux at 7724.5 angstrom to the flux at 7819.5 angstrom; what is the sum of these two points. 12.5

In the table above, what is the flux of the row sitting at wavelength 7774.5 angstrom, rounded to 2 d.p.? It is 6.17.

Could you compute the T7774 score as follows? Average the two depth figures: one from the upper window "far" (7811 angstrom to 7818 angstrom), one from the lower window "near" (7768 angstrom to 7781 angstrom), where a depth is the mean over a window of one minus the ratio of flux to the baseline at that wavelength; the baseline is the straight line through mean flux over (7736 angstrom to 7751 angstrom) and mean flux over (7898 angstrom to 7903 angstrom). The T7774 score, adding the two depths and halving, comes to -0.012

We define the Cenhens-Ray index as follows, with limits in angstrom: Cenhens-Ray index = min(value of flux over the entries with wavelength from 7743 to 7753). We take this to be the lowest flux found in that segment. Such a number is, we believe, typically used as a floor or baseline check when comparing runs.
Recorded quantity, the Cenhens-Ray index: 6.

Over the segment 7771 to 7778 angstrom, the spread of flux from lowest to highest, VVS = 0.11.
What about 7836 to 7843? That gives 0.45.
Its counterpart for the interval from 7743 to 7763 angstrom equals 0.50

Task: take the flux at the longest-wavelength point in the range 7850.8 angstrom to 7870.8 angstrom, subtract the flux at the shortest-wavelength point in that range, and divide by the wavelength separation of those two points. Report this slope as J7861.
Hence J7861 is 0.010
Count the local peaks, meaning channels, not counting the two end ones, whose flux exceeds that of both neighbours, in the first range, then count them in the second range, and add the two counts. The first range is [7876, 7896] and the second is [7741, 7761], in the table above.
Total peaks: 4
